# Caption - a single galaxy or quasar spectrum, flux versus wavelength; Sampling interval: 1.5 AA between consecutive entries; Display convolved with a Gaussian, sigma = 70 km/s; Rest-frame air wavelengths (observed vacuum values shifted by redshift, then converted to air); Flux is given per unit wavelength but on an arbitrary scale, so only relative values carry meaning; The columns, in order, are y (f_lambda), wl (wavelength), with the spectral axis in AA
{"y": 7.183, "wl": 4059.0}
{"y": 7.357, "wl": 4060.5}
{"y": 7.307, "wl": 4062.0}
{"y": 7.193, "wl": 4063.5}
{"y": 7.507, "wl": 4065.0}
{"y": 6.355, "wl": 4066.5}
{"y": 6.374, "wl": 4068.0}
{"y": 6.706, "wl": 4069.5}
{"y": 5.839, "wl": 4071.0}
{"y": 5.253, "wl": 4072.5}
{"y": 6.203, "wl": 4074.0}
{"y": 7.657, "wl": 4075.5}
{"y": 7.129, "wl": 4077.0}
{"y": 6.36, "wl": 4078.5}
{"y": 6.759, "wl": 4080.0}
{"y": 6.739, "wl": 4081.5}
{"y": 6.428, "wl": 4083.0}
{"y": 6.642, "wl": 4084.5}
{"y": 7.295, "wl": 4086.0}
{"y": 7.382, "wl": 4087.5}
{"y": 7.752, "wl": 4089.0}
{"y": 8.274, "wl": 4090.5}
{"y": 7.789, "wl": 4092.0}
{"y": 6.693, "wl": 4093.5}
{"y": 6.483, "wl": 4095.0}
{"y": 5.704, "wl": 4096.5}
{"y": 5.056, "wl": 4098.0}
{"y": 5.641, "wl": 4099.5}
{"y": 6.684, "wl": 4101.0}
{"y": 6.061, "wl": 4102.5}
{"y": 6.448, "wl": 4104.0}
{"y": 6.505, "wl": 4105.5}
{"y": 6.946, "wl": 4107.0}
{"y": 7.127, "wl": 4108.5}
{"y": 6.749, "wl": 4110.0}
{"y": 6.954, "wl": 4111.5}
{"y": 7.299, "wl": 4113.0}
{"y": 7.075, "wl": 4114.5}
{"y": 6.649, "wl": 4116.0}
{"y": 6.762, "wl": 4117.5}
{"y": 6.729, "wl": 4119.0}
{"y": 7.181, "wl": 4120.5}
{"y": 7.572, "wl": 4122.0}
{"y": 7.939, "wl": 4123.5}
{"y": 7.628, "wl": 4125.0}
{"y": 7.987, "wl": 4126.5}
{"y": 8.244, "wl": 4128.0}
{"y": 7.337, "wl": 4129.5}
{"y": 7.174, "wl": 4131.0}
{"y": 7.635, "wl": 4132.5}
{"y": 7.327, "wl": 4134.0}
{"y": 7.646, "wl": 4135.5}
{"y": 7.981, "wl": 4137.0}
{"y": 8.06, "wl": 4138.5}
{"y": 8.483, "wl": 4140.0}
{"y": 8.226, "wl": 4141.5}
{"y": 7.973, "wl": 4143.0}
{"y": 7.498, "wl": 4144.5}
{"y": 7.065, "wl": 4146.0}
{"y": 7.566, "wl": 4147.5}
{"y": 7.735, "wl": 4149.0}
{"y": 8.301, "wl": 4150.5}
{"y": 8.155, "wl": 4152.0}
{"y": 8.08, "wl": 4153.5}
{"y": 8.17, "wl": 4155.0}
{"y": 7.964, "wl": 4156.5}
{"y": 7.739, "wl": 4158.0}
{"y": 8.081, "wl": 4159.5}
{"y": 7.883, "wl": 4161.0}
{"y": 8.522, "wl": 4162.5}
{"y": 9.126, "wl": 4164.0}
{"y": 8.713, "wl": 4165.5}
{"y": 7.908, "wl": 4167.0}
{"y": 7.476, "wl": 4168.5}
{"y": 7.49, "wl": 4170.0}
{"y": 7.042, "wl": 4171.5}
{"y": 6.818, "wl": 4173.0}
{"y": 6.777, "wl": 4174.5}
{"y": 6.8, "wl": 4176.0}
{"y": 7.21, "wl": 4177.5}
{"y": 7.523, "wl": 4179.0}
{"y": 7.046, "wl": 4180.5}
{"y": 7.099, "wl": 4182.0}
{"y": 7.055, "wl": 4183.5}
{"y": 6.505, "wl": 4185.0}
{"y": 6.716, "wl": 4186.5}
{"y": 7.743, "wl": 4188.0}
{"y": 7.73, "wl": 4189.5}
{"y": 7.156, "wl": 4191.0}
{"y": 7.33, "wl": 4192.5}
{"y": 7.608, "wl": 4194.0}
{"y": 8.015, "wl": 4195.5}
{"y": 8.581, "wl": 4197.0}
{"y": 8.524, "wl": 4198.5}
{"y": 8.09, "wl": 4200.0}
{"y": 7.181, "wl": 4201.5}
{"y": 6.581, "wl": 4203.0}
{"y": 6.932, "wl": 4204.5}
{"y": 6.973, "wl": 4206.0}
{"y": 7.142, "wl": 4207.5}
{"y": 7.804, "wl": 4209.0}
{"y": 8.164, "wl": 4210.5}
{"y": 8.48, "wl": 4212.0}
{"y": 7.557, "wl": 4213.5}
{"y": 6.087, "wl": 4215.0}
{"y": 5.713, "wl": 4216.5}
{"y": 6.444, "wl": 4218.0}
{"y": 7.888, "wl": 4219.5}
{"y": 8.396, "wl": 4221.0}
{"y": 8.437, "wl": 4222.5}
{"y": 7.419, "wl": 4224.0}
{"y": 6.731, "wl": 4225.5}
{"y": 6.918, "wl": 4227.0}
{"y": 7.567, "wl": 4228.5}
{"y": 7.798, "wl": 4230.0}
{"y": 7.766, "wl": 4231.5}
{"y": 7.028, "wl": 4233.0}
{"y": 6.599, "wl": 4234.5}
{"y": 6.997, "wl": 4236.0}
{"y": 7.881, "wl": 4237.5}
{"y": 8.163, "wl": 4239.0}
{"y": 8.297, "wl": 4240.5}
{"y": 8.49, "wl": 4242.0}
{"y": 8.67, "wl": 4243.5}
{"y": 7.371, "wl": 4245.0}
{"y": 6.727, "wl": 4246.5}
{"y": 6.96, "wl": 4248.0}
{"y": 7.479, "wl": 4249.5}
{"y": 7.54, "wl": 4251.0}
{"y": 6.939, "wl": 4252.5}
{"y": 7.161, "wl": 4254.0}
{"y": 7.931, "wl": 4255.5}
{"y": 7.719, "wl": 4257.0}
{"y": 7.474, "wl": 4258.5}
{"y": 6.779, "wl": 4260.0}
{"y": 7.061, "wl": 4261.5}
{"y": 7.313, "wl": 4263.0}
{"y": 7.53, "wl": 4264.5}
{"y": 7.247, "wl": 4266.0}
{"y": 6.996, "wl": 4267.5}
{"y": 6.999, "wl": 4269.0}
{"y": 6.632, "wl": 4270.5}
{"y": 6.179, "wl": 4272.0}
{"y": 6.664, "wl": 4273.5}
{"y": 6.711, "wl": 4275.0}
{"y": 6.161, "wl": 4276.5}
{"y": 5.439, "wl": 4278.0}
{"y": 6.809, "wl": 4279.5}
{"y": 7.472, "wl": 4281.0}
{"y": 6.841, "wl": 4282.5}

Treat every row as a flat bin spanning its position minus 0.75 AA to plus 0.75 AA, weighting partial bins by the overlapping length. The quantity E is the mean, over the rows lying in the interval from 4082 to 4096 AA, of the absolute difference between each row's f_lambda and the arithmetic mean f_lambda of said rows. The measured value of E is 0.56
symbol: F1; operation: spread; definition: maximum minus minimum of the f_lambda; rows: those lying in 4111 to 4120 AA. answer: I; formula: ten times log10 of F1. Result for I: -1.9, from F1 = 0.65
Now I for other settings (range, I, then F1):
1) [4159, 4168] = 0.9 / 1.24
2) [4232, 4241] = 2.3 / 1.70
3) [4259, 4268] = -1.2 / 0.75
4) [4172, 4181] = -1.3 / 0.75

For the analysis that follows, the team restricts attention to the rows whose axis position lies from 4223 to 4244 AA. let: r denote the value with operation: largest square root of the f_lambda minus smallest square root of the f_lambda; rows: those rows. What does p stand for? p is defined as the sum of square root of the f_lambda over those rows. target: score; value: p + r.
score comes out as 38.9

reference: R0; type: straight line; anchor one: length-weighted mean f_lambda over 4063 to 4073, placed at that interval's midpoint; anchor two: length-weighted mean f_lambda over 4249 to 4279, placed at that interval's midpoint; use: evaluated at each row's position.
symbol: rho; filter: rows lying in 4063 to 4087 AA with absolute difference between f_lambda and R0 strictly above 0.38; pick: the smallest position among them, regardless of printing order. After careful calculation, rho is 4063.5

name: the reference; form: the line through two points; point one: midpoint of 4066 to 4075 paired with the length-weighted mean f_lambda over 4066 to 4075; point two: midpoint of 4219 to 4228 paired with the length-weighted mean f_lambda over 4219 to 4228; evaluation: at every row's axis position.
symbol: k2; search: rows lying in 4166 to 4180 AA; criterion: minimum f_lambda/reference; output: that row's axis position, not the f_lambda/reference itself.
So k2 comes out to 4174.5 AA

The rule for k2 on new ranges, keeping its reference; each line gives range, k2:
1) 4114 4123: 4116.0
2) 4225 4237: 4234.5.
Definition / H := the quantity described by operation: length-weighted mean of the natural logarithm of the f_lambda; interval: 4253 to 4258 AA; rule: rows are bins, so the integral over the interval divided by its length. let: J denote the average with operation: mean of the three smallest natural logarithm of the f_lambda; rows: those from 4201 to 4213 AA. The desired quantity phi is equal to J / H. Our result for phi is 0.95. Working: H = 2.02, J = 1.92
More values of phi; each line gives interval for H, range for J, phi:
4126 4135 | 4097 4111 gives 0.85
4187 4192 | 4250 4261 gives 0.96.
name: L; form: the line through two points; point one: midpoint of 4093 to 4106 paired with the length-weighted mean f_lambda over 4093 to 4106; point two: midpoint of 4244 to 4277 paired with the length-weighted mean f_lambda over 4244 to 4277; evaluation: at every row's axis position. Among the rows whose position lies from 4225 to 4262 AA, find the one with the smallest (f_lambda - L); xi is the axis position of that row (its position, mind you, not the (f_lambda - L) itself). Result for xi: 4234.5 AA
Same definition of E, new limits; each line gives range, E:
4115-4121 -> 0.18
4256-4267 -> 0.24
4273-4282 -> 0.50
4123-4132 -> 0.34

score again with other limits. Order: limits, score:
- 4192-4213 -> 39.1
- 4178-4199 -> 38.6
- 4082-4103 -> 36.8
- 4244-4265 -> 38.0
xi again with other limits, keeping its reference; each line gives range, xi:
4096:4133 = 4098.0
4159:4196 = 4185.0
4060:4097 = 4072.5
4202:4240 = 4216.5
